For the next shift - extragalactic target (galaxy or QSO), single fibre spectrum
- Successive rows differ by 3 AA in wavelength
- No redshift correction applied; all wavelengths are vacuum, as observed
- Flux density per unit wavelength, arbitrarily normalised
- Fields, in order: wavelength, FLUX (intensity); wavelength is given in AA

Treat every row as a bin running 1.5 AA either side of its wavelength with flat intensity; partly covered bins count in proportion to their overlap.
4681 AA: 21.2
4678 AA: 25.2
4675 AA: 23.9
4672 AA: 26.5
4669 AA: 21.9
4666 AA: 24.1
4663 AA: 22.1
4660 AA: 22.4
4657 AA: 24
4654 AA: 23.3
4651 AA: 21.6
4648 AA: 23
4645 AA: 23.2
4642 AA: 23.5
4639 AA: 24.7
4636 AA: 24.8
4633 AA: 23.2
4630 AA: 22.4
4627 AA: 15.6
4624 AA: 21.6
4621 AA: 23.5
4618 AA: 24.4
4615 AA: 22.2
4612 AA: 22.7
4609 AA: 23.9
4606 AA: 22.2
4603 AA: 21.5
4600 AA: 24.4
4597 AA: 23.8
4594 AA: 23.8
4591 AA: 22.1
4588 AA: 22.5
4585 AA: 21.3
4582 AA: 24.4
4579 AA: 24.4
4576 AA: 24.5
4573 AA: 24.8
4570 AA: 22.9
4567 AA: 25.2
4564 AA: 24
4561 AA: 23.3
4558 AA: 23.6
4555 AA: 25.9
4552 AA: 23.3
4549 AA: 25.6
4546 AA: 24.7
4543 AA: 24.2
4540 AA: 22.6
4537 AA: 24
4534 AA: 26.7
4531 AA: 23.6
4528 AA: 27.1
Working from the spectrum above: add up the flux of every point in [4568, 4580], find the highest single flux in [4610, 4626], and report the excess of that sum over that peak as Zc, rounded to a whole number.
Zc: 72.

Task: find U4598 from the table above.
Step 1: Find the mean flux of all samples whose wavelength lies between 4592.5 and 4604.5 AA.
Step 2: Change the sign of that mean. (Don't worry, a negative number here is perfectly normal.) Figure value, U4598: -23.4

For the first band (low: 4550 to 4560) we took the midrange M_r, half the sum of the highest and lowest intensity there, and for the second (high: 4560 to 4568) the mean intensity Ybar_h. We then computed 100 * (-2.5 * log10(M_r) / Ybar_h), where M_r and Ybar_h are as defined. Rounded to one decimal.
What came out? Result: -14.4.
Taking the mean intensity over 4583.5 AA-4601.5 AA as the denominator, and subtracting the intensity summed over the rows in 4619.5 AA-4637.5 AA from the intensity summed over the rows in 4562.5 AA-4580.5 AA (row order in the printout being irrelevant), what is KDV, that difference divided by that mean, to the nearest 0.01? 0.64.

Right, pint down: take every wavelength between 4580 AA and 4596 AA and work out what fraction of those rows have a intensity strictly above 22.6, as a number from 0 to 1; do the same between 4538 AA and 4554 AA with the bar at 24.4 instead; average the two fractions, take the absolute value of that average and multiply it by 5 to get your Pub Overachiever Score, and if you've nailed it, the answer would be 2.0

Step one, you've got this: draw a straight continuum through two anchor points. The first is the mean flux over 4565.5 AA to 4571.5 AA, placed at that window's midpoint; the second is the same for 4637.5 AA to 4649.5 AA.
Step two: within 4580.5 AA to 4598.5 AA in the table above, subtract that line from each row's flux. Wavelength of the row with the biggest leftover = 4582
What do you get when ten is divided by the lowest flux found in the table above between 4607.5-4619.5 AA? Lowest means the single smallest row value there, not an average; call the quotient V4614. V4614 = 0.450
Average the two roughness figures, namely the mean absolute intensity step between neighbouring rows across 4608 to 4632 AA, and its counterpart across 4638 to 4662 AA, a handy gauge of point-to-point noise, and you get 1.9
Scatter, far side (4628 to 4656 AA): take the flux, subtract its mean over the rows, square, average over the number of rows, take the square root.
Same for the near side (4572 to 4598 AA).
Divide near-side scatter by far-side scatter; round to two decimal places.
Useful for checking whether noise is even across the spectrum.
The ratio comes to 1.23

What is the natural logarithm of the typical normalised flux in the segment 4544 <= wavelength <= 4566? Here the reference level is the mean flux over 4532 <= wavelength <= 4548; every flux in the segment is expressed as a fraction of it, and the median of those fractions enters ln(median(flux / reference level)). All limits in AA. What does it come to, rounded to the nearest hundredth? -0.02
